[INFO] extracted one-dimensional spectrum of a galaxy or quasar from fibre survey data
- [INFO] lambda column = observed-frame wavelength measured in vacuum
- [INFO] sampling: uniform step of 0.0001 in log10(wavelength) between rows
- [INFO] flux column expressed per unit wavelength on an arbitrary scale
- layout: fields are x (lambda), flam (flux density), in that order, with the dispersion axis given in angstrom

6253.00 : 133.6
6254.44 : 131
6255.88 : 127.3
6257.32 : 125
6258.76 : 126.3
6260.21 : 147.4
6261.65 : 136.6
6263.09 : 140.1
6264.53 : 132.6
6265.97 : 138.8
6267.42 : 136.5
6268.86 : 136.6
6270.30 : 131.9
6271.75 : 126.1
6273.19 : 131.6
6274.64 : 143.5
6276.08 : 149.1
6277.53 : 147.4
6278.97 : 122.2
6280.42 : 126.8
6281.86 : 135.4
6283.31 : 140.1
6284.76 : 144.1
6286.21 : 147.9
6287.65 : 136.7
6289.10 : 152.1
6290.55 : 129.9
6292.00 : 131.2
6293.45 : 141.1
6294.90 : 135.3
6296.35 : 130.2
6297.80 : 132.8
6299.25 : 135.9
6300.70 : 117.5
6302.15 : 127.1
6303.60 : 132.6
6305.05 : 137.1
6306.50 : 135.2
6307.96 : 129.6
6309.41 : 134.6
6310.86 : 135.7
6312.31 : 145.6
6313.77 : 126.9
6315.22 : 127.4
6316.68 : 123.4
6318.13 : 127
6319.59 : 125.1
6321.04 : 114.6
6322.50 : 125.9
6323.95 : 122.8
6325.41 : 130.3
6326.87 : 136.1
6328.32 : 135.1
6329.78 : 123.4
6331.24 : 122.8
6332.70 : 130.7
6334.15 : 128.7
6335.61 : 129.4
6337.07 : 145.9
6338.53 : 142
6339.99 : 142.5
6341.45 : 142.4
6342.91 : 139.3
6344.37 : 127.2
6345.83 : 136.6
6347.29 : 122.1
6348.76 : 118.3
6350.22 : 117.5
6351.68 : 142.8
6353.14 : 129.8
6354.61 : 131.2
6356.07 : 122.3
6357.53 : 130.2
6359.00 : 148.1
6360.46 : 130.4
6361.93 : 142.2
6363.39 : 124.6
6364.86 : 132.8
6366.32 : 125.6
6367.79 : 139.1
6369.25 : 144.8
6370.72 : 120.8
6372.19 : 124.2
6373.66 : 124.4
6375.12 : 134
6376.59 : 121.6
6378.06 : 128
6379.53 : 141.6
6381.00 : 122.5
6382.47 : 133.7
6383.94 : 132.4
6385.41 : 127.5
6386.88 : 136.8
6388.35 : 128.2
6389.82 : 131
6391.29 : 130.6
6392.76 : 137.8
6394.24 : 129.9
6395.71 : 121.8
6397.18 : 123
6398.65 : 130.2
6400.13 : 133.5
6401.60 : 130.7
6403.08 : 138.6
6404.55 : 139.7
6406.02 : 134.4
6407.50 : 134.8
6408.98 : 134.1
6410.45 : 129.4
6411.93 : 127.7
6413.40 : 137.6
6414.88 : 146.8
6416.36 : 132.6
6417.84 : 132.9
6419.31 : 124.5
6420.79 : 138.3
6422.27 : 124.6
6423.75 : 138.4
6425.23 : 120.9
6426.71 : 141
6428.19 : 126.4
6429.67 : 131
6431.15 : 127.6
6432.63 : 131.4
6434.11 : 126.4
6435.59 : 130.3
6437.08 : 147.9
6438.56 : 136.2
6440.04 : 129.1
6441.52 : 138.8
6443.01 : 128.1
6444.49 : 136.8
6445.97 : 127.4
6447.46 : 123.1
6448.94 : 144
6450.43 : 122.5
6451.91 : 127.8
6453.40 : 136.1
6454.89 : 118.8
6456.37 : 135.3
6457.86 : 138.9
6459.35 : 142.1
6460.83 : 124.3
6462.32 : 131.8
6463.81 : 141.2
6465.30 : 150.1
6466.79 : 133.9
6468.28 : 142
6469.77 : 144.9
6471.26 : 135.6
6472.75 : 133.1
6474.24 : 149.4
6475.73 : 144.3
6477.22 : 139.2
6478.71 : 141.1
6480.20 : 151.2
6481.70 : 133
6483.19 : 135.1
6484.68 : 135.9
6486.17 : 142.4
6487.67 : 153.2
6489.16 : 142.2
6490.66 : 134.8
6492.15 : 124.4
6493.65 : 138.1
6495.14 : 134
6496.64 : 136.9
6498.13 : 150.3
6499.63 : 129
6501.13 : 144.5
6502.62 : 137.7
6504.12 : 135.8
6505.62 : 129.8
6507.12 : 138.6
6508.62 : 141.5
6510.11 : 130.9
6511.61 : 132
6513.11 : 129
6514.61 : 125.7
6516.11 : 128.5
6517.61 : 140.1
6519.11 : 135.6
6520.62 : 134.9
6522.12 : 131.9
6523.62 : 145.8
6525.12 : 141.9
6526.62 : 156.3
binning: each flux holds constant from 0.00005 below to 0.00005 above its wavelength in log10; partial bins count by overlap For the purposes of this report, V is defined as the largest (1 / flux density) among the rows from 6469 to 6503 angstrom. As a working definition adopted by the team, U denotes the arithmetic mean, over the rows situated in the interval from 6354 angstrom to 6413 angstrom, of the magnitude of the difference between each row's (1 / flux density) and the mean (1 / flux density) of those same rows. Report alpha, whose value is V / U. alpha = 26.6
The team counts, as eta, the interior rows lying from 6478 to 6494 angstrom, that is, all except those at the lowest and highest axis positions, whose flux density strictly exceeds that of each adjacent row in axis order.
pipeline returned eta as 2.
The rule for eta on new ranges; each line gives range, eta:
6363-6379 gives 3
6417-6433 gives 4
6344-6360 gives 3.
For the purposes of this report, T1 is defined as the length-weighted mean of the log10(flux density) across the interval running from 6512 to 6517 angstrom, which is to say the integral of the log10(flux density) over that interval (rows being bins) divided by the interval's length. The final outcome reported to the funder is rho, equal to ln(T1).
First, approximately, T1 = 2.11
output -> 0.746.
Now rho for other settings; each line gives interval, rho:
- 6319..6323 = 0.735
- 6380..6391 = 0.750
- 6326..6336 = 0.748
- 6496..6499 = 0.769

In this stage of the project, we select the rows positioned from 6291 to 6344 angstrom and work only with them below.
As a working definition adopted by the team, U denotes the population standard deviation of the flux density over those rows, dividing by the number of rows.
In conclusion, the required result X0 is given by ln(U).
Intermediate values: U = 7.4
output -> 2.00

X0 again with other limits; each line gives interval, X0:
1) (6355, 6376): 2.14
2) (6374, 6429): 1.83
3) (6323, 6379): 2.12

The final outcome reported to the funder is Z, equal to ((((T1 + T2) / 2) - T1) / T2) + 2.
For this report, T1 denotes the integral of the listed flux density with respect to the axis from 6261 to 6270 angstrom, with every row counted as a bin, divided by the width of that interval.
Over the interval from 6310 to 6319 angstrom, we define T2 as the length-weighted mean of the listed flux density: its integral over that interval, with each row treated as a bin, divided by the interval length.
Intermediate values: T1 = 137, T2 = 131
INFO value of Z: 1.98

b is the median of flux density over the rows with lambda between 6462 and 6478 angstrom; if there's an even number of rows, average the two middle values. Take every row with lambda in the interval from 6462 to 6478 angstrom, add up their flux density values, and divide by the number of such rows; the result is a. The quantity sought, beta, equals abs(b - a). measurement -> 0.7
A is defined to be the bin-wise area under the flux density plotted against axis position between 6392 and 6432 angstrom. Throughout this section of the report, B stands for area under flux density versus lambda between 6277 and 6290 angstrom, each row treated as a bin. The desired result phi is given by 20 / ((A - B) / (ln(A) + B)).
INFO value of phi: 10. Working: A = 5286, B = 1807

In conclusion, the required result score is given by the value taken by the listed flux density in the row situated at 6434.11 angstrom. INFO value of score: 126.4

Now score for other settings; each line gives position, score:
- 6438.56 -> 136.2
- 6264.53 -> 132.6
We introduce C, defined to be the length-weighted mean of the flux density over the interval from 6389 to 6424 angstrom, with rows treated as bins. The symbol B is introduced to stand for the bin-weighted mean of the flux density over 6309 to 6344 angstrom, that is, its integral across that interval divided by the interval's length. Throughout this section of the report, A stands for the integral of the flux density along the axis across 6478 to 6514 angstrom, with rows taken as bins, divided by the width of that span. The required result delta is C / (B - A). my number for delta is -22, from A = 138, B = 132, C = 133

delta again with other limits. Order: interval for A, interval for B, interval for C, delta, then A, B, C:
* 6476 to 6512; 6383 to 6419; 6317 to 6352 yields -23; 138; 133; 130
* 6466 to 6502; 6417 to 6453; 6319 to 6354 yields -16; 140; 132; 130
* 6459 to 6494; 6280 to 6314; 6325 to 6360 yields -33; 139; 135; 132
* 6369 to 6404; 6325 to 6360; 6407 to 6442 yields 62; 130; 132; 133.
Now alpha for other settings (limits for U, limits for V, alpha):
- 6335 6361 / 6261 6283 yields 17.7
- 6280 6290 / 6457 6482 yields 24.3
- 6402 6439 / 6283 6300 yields 25.3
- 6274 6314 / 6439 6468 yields 24.1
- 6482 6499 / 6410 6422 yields 26.6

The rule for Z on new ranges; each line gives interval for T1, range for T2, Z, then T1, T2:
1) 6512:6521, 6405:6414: 2.00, 132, 133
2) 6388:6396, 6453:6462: 2.01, 130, 132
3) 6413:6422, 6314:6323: 1.96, 135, 124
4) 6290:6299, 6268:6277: 2.01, 134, 137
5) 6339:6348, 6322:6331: 1.97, 135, 129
